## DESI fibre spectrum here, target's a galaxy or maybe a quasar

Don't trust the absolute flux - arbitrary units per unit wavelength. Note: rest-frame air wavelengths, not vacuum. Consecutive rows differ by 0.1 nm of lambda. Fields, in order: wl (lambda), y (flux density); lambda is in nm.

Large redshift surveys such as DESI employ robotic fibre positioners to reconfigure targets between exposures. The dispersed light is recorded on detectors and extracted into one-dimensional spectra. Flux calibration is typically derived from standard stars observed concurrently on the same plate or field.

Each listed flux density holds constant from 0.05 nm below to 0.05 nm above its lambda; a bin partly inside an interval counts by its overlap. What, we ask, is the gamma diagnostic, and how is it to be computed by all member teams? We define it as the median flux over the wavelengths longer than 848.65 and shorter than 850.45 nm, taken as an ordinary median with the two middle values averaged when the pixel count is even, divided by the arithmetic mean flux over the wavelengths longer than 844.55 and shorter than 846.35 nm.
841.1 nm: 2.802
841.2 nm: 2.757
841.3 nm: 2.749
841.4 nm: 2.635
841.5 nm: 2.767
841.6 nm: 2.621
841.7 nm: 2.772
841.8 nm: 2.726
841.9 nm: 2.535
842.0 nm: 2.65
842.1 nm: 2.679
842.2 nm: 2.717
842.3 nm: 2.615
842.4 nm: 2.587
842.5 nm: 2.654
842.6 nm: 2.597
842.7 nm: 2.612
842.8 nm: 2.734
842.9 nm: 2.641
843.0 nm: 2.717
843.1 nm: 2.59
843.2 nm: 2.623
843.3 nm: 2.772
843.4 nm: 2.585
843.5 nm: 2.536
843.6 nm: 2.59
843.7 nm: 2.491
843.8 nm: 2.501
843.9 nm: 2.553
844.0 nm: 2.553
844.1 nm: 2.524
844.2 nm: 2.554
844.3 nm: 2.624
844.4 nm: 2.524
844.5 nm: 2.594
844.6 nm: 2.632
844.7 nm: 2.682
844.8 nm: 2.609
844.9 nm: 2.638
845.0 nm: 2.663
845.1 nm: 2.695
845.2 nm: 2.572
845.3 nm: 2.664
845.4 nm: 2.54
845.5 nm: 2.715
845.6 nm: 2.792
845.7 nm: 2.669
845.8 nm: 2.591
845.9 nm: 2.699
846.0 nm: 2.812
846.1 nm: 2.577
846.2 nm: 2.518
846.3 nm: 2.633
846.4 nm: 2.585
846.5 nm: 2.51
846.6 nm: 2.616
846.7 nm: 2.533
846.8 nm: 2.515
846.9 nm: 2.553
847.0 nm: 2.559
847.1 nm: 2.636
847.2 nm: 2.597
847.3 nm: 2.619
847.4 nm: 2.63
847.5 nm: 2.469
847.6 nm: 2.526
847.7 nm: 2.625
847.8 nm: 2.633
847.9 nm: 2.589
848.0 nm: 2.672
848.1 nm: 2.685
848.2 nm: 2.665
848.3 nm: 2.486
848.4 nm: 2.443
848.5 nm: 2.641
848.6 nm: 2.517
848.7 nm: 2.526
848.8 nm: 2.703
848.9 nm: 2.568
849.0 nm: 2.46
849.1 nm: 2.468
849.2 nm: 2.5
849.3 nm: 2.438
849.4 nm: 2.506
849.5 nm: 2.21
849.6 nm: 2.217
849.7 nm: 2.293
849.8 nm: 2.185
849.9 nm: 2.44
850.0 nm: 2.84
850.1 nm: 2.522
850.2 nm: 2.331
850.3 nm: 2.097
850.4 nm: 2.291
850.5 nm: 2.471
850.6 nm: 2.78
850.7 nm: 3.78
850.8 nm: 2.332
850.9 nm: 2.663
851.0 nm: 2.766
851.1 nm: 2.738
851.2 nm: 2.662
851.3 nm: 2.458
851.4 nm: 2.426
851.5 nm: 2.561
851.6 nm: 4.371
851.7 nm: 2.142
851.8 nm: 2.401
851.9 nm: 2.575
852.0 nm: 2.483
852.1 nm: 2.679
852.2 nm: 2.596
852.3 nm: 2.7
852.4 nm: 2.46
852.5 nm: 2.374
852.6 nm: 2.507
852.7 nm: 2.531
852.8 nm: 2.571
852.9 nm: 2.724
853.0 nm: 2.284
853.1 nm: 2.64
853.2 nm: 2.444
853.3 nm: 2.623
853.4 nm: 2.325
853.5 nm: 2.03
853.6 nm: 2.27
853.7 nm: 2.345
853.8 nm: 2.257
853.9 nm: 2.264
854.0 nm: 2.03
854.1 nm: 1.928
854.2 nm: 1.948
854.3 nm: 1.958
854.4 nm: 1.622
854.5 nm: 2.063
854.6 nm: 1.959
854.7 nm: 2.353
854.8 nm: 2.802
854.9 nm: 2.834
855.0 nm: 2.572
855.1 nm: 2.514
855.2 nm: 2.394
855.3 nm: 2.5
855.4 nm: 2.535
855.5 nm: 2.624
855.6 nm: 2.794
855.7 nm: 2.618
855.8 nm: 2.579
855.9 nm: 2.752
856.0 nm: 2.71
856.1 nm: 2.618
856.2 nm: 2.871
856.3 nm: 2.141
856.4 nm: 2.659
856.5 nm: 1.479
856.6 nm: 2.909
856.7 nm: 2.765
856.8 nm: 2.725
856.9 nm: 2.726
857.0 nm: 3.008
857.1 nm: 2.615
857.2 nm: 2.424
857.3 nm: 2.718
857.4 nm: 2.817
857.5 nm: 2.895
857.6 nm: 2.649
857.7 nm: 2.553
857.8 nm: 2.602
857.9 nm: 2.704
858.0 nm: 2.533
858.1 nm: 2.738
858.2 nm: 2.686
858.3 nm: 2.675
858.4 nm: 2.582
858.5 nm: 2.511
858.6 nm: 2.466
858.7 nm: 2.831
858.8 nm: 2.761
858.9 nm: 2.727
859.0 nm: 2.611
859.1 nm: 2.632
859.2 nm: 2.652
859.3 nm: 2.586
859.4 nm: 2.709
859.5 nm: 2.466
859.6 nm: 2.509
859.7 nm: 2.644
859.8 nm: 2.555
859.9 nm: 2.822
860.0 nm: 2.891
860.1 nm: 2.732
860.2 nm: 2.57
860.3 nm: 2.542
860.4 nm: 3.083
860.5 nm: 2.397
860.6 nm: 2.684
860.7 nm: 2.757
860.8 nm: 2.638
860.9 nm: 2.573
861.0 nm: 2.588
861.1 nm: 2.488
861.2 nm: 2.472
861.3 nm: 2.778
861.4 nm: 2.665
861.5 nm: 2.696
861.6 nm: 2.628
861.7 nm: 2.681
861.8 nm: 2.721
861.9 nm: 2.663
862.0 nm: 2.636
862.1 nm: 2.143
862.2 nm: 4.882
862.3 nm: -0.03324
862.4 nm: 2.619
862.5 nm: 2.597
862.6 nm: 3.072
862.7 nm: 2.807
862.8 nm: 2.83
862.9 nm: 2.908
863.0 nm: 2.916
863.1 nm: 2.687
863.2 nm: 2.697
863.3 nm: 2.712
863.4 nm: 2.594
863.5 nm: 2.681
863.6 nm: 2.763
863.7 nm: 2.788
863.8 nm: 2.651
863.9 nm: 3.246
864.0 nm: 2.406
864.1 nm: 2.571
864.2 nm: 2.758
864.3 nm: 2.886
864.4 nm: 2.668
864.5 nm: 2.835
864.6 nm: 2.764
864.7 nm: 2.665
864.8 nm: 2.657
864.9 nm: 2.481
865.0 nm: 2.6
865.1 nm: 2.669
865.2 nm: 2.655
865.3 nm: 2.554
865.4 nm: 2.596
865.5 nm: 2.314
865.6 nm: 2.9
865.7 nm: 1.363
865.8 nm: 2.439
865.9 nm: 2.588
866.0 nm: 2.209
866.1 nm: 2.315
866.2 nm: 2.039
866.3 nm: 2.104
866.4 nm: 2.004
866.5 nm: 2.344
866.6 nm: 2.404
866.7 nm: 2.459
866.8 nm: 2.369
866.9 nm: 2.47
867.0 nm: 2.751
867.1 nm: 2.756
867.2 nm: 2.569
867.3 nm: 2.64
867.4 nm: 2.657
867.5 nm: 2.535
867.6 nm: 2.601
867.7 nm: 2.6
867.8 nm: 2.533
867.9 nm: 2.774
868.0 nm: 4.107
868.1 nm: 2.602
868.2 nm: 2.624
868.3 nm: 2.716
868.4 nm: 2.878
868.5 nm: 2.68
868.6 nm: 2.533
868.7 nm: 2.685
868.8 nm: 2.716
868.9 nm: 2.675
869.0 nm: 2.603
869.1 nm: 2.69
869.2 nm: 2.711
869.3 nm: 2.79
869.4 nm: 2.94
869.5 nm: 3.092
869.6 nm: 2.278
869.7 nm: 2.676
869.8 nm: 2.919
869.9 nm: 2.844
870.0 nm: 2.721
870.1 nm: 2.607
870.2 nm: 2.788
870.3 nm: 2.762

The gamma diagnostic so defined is 0.925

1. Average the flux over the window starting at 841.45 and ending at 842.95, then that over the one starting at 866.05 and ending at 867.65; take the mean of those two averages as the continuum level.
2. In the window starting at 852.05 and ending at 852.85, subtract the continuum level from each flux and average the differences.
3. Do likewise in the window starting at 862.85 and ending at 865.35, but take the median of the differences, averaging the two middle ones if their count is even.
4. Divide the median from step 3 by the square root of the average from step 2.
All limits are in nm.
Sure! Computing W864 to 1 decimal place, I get 2.5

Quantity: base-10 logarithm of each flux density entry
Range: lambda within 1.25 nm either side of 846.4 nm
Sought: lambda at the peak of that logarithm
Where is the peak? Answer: 846.0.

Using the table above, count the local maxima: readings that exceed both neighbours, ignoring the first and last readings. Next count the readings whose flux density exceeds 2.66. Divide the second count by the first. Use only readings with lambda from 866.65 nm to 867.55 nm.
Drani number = 1.0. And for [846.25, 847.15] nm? 0.0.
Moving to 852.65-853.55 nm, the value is 0.3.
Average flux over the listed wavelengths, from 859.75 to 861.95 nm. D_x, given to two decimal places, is 2.66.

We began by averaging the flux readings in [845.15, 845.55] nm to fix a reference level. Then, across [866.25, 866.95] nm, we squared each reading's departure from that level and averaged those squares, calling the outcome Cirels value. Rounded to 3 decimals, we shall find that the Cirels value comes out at 0.127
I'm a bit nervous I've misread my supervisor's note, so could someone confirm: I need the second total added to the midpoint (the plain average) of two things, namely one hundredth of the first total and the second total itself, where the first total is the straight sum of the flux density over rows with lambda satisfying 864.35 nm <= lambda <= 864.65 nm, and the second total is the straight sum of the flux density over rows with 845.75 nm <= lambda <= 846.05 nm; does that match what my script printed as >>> 12.2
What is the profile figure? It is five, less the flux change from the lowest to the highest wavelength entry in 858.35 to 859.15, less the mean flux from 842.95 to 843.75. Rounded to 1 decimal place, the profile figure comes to 2.3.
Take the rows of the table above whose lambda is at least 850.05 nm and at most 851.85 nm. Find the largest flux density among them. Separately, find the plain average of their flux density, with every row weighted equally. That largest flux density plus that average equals 7.0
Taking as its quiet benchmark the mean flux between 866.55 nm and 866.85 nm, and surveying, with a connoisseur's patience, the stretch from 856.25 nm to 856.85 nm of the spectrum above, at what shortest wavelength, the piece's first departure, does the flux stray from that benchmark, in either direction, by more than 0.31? 856.5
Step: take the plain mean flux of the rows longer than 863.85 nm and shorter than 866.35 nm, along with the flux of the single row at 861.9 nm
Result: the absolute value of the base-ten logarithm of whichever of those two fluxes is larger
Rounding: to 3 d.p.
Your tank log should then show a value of 0.425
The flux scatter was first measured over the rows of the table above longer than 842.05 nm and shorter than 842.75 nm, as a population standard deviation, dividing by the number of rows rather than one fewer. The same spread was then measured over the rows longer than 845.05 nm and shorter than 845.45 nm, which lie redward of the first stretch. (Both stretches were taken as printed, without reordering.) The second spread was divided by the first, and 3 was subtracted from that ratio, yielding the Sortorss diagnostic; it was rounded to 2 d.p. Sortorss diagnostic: -1.56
